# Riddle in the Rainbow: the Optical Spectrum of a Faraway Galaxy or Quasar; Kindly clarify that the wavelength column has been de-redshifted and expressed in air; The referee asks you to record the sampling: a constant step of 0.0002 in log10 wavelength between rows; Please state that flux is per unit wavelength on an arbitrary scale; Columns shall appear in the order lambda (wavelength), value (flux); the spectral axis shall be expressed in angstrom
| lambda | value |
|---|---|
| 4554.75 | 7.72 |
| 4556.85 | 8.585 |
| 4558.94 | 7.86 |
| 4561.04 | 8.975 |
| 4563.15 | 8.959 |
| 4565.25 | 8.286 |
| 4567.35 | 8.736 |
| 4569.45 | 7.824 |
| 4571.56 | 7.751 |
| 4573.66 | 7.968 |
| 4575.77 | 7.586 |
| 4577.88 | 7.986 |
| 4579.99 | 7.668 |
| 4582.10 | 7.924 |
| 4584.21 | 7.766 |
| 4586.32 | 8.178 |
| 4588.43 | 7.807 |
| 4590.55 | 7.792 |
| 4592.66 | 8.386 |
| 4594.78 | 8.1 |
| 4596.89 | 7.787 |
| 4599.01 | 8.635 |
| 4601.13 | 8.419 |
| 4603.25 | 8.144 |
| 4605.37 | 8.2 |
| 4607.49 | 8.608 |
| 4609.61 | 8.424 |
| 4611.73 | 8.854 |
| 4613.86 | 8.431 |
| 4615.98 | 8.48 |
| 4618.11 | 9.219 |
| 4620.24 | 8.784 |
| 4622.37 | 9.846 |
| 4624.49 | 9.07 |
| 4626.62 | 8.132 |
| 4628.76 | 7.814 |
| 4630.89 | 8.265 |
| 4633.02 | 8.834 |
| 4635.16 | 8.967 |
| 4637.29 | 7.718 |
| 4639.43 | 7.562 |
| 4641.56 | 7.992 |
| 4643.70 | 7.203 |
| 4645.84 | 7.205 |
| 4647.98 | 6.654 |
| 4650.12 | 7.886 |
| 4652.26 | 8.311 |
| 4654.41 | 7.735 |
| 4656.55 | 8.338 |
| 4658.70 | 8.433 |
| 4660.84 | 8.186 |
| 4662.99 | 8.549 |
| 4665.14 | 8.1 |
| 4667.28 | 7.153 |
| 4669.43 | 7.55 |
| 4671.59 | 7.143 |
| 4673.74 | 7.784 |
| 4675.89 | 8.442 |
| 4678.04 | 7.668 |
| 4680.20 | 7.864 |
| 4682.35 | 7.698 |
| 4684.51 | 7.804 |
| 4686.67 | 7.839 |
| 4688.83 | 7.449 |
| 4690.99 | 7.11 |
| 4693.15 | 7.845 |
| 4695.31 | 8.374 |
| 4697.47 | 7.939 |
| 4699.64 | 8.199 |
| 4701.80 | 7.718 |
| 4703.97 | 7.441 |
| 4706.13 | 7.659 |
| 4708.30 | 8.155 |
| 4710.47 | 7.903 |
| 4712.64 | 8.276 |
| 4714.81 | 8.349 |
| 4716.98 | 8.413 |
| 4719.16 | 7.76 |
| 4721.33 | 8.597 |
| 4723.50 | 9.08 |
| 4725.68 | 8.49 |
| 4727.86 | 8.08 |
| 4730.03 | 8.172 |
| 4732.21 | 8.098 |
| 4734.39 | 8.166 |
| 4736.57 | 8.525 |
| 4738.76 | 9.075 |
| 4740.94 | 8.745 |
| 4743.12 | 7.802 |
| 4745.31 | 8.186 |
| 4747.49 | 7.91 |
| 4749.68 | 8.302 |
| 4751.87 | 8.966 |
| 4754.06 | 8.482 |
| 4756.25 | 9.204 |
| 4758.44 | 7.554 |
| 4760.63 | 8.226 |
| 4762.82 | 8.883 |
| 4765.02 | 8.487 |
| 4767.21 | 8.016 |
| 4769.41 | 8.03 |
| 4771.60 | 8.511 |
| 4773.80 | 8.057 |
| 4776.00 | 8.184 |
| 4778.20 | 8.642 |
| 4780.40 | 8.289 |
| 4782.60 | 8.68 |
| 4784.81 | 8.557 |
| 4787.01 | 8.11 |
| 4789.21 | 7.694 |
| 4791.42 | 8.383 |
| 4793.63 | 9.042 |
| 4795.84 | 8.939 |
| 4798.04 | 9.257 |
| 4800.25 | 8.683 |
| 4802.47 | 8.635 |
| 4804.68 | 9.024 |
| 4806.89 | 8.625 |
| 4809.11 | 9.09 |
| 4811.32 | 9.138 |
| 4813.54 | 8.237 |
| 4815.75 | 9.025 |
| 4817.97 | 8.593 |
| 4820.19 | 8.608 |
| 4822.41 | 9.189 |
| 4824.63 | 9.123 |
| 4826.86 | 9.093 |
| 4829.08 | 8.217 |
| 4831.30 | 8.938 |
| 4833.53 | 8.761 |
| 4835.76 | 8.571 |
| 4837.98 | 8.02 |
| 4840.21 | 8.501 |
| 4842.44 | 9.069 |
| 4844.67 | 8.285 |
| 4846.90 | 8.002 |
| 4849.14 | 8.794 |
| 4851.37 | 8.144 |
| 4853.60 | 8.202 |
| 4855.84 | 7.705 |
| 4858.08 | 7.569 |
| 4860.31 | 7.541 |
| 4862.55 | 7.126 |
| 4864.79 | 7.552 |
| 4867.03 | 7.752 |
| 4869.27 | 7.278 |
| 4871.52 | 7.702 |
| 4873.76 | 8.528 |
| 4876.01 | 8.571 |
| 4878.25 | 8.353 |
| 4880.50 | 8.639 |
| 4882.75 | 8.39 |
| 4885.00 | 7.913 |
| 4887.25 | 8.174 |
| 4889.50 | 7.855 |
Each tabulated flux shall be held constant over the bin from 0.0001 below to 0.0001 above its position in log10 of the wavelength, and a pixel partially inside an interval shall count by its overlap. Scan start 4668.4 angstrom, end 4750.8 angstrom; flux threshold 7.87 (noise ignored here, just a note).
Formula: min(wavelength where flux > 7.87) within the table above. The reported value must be 4675.89 angstrom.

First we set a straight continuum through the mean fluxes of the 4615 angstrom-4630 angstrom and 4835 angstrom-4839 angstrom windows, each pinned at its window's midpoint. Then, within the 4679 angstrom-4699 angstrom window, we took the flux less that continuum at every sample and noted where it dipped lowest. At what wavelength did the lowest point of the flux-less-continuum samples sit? 4690.99 angstrom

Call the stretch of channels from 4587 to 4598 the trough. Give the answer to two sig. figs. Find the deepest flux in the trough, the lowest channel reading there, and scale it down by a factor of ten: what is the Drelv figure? 0.78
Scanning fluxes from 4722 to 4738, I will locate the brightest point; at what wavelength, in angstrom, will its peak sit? 4723.50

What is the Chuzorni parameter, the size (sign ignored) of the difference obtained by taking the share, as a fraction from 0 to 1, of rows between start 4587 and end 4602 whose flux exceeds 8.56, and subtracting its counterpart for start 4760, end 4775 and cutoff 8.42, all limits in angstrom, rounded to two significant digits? 0.29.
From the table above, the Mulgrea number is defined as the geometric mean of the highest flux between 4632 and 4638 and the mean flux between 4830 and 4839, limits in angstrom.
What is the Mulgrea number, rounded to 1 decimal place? 8.8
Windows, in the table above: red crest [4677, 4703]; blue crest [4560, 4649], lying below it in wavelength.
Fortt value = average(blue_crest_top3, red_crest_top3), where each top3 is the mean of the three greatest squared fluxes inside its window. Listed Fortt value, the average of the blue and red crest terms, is 77.4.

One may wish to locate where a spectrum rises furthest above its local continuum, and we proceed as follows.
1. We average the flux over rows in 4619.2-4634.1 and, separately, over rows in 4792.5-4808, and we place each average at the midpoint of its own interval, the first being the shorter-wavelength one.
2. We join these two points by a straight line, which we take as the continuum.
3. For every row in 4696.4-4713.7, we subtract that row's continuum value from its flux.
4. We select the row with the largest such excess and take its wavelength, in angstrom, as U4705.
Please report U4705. 4712.64 angstrom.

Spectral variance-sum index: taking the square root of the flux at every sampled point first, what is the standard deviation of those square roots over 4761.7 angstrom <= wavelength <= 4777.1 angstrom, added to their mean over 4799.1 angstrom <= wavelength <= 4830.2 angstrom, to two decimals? 3.02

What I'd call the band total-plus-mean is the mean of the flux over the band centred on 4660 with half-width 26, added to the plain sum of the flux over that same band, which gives 196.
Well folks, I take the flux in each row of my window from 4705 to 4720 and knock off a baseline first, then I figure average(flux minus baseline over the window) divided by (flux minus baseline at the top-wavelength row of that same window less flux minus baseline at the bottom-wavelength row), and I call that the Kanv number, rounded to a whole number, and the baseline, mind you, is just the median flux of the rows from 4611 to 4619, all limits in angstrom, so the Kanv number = -6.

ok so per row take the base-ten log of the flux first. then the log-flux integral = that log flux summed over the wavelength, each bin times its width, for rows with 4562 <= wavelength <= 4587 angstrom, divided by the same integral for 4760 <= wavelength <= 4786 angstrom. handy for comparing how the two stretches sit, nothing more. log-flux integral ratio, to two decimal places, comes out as 0.94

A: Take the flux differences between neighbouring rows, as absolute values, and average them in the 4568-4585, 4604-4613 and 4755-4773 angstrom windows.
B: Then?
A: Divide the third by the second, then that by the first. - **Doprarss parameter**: 7.1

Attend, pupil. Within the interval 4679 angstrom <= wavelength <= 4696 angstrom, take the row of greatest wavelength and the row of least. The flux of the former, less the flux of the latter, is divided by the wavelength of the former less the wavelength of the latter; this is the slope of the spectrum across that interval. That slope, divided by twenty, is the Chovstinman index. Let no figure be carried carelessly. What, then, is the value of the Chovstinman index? 0.0017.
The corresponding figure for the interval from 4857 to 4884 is 0.0017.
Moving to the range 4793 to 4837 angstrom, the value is -0.0006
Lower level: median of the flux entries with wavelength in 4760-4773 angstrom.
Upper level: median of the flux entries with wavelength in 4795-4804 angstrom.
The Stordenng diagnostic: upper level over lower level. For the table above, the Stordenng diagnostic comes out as 1.05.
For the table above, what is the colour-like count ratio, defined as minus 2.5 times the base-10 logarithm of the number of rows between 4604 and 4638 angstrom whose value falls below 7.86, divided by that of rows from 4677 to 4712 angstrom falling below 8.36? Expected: 2.2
